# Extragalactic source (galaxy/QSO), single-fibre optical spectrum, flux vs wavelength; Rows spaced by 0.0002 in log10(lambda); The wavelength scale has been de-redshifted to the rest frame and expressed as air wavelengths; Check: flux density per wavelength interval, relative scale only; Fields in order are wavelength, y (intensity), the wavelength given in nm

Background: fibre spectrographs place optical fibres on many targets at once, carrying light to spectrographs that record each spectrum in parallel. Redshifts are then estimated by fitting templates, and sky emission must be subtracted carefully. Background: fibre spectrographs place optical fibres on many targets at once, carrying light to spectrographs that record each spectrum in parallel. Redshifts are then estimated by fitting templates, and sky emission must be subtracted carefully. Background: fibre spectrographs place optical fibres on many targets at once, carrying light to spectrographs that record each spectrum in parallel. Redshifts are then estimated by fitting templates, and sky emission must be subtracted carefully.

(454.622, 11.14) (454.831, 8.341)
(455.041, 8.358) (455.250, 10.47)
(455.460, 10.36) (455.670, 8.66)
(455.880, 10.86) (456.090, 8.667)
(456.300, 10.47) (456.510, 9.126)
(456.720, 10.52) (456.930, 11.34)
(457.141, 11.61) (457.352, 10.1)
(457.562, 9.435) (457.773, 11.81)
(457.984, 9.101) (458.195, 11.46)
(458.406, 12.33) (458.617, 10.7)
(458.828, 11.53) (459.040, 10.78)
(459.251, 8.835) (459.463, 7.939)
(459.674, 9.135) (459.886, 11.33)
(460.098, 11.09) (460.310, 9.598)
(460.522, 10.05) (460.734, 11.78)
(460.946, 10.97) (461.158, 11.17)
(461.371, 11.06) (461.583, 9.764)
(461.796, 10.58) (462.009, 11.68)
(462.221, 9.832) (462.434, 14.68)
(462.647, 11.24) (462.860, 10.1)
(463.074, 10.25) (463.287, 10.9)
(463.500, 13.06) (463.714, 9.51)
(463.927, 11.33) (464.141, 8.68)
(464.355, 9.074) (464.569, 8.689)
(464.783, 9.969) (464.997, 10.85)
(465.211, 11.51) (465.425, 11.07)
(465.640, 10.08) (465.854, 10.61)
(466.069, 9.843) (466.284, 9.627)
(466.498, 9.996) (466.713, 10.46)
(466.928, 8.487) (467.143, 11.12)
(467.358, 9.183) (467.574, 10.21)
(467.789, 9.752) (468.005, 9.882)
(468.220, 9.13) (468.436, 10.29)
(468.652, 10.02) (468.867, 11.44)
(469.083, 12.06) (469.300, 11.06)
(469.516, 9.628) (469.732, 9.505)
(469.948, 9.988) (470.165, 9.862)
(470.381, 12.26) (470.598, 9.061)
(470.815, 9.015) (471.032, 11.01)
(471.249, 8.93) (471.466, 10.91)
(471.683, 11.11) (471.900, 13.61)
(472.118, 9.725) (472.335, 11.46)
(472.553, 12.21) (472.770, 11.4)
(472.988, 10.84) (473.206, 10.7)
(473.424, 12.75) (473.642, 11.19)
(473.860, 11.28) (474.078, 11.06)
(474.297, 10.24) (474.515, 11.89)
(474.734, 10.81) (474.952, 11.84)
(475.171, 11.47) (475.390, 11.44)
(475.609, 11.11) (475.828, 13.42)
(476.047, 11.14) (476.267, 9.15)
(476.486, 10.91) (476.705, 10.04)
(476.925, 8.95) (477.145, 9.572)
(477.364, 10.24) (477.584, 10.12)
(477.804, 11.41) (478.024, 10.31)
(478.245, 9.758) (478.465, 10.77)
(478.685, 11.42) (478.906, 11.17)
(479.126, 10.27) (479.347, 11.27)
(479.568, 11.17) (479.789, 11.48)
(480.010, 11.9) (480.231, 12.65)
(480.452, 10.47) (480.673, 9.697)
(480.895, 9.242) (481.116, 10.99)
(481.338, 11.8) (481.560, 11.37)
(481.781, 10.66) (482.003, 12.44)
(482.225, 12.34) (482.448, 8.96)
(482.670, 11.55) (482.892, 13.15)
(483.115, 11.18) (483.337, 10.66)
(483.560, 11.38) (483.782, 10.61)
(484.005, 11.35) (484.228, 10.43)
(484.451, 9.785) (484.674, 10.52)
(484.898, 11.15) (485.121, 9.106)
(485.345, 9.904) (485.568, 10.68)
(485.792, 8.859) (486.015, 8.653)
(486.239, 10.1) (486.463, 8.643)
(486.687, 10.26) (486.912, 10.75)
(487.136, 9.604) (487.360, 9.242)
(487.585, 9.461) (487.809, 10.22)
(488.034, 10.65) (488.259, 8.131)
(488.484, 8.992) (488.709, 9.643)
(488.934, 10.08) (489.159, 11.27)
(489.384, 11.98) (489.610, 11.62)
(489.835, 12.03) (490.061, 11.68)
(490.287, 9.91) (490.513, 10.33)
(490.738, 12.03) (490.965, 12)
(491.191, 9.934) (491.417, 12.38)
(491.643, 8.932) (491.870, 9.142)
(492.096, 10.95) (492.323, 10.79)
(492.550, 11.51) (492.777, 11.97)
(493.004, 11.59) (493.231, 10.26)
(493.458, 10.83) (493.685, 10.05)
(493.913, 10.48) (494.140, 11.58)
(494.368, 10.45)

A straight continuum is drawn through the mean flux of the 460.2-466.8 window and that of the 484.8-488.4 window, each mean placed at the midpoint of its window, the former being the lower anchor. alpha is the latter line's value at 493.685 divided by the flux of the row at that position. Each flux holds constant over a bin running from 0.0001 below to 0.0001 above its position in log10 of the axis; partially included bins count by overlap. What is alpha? 0.94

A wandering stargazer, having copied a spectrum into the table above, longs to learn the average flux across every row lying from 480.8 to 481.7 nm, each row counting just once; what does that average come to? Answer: 10.9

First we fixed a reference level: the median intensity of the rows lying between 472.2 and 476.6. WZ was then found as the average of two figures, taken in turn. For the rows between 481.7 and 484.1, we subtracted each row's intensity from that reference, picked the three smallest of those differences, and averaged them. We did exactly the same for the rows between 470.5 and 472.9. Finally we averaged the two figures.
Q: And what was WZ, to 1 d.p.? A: -1.3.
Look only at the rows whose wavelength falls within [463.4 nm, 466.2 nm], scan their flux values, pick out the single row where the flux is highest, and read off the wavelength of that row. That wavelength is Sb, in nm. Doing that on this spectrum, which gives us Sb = 463.500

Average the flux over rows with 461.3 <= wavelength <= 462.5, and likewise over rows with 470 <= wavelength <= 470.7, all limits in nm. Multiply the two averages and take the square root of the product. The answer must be 10.8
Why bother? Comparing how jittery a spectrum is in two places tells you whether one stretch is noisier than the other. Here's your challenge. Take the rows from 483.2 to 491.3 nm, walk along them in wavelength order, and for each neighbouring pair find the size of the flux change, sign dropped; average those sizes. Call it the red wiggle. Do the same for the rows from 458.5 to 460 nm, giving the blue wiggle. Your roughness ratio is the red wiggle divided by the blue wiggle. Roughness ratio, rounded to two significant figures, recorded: 0.71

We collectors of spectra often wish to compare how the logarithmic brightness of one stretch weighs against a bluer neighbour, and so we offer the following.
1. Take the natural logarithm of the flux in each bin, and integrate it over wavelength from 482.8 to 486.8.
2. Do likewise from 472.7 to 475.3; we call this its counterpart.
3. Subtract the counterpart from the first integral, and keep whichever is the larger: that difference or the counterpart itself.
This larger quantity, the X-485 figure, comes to 6.3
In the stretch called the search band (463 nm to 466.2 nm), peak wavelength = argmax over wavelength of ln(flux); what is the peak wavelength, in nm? 463.500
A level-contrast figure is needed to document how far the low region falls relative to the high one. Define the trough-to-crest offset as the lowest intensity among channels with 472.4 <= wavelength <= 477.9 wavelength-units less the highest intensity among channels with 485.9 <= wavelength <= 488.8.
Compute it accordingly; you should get -1.8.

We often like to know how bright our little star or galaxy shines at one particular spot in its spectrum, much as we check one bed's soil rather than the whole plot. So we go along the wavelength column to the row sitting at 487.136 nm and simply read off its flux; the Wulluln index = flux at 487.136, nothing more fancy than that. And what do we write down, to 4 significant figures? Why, 9.604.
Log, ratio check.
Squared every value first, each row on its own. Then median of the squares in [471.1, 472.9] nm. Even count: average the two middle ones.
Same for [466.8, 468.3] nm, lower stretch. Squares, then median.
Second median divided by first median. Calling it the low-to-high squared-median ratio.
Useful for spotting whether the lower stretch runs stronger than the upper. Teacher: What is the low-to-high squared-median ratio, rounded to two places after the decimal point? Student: 0.75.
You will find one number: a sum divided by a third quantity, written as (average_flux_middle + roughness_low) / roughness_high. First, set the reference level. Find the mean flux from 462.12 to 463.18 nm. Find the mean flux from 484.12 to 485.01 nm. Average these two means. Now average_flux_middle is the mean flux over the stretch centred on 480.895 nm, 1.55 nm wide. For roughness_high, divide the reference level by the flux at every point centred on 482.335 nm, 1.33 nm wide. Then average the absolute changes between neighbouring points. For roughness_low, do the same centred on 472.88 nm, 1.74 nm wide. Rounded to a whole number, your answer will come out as 63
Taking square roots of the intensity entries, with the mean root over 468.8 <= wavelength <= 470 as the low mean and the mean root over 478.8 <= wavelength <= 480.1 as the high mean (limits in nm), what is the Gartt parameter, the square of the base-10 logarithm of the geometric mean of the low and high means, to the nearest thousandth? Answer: 0.269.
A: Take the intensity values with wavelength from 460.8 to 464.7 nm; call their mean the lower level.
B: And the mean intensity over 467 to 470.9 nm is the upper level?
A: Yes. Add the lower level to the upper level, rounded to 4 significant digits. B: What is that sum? 20.89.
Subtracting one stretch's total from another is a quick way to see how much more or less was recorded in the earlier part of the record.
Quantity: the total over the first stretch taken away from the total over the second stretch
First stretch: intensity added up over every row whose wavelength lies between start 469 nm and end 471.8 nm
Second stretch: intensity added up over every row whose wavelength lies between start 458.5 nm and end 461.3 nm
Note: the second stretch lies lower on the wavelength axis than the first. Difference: 1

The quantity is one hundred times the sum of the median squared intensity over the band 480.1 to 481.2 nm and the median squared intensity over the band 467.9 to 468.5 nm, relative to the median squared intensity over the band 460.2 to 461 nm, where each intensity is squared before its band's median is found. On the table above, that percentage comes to 187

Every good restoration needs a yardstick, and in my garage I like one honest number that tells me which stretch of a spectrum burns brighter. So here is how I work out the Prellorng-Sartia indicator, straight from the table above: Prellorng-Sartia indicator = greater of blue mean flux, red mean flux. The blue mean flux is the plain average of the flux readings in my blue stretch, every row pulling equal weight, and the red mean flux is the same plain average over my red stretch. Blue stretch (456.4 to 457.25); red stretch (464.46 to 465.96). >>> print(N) 10.6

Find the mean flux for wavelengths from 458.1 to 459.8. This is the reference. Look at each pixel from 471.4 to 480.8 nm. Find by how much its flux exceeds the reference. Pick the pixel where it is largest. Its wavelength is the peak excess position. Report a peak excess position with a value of 471.900 nm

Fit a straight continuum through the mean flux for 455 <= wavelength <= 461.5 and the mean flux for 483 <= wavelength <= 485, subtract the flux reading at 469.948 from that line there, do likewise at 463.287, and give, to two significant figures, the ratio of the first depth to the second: -1.2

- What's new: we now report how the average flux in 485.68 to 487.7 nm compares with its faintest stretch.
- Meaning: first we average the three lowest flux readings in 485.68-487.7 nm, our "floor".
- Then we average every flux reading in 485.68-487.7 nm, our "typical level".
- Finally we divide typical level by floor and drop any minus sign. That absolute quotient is 1.09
